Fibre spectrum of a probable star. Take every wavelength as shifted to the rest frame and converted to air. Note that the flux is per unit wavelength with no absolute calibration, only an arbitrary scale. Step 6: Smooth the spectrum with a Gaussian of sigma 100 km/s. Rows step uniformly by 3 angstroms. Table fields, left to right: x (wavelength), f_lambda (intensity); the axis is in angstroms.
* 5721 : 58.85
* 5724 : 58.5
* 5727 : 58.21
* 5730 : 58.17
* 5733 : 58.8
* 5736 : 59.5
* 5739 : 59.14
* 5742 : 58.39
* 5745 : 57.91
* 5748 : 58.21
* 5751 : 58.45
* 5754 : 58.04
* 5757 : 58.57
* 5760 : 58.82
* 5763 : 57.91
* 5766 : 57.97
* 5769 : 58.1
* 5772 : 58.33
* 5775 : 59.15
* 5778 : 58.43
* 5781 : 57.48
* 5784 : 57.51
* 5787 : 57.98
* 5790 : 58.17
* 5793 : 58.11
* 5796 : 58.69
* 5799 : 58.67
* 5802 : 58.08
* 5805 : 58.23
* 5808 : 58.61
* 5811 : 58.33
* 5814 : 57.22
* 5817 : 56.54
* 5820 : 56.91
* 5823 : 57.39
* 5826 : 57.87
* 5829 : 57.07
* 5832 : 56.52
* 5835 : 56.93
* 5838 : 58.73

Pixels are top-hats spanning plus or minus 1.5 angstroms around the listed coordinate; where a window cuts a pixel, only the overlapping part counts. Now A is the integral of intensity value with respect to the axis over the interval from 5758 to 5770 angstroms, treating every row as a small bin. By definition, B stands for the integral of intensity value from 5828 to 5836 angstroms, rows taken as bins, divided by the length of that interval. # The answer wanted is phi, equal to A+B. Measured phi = 755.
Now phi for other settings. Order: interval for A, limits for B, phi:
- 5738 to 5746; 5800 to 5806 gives 526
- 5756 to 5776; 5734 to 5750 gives 1226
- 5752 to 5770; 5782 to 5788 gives 1106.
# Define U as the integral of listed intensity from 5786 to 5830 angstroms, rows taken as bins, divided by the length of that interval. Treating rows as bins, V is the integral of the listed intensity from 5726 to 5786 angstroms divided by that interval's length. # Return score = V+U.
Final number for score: 116.2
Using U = 57.9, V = 58.4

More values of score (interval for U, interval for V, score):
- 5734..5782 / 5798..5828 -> 116.2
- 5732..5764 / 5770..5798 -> 116.7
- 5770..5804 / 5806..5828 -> 115.8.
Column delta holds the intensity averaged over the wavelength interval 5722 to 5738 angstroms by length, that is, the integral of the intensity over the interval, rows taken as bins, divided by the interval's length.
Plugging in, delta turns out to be 58.7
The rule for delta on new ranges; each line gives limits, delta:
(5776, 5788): 57.9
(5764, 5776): 58.3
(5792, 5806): 58.4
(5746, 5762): 58.4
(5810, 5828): 57.3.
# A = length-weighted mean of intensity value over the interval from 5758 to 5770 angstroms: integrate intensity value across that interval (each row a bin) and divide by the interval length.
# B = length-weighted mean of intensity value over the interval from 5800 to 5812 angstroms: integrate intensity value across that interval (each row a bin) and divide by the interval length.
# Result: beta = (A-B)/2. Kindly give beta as -0.1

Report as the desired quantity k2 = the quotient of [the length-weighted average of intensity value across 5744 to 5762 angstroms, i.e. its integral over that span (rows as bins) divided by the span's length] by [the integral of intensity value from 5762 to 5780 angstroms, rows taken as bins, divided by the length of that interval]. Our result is 1.00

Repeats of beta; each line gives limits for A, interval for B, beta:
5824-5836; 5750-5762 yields -0.7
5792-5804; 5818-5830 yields 0.6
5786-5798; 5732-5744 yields -0.3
